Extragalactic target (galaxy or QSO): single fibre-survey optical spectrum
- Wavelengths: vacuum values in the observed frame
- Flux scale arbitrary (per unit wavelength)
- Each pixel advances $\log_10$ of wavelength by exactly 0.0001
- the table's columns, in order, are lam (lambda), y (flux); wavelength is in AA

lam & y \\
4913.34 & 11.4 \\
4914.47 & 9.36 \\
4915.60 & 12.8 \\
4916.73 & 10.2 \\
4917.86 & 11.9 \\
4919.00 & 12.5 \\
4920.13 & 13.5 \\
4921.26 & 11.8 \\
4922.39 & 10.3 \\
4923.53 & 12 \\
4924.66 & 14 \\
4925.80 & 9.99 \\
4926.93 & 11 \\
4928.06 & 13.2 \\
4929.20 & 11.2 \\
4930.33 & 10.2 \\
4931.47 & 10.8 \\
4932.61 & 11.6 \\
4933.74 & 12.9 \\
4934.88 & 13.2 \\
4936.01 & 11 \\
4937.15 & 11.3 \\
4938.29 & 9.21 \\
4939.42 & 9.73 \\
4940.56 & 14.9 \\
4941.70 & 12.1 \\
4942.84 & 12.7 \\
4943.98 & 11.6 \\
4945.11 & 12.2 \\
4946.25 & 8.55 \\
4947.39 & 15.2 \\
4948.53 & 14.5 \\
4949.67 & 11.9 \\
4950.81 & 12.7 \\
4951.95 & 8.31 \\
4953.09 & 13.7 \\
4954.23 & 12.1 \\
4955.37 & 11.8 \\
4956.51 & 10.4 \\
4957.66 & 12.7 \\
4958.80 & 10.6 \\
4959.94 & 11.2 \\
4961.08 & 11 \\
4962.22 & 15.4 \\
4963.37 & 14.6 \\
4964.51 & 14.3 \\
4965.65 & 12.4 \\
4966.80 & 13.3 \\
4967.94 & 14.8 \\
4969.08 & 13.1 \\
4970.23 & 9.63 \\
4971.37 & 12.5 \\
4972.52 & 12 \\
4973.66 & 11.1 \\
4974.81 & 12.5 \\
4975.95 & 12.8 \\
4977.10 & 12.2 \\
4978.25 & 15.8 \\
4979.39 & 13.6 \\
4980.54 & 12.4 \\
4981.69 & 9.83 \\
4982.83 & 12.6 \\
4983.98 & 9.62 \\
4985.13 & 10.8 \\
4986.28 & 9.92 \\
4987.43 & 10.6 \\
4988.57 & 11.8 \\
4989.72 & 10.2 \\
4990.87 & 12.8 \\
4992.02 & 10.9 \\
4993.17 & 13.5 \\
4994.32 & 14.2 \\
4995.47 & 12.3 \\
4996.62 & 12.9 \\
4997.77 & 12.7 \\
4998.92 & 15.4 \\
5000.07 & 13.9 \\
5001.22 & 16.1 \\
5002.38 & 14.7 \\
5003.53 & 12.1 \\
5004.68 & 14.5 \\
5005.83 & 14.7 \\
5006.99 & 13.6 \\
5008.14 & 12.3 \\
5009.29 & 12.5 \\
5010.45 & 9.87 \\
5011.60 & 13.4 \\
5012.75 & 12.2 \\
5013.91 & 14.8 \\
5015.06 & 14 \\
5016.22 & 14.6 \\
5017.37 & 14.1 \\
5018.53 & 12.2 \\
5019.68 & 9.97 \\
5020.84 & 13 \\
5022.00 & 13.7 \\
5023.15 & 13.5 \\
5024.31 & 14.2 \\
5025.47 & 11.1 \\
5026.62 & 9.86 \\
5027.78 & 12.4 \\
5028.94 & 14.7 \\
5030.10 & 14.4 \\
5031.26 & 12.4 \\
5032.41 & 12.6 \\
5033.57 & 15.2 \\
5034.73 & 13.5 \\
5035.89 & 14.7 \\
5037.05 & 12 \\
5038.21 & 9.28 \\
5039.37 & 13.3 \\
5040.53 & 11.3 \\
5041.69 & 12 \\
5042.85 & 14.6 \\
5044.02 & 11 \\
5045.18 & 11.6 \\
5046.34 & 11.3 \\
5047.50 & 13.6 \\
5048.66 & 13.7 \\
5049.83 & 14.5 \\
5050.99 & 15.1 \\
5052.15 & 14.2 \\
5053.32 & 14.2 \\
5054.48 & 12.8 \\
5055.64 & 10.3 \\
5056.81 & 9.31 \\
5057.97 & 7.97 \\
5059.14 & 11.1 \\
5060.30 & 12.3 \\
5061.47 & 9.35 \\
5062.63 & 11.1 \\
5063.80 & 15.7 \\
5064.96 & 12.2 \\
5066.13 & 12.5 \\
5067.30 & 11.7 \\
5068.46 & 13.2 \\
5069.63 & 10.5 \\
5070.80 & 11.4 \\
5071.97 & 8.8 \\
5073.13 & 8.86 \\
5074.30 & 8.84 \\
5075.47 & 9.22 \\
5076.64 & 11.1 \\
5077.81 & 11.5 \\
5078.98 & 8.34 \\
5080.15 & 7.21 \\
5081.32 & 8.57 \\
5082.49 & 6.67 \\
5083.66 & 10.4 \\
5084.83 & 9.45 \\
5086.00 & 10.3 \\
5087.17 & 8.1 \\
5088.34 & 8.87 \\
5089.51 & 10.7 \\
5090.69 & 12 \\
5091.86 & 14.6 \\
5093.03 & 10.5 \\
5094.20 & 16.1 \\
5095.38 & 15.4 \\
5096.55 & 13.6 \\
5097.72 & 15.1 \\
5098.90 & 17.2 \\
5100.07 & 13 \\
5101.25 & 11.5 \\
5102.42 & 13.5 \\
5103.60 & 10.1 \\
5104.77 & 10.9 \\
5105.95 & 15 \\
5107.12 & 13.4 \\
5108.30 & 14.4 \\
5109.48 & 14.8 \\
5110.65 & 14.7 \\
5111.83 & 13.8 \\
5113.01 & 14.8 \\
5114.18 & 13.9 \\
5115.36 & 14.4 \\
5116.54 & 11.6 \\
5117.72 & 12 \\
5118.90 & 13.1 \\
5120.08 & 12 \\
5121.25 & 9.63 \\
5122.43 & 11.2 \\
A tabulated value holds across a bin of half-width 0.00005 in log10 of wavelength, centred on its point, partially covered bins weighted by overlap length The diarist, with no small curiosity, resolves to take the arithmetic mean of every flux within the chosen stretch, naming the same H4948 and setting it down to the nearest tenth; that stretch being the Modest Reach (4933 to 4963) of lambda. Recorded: 12.0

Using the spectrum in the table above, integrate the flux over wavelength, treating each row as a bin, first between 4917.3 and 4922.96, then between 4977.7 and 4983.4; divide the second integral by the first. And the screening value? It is 1.08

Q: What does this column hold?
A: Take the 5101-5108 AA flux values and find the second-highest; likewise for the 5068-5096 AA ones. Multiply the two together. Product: 208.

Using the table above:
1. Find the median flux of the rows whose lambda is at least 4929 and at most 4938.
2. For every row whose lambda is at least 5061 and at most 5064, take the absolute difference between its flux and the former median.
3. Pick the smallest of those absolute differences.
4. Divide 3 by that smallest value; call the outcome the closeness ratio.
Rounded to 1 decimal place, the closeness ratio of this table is 20.0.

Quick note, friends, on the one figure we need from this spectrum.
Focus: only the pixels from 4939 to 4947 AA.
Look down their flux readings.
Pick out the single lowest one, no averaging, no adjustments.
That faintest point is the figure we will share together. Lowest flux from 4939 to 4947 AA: 8.55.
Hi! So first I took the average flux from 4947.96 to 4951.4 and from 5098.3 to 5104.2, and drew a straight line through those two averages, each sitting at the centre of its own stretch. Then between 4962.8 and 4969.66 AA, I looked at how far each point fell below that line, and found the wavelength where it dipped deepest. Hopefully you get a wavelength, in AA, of 4965.65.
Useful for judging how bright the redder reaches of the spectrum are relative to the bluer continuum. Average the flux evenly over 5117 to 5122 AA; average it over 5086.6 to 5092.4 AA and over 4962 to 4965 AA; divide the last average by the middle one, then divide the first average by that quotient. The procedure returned 8.6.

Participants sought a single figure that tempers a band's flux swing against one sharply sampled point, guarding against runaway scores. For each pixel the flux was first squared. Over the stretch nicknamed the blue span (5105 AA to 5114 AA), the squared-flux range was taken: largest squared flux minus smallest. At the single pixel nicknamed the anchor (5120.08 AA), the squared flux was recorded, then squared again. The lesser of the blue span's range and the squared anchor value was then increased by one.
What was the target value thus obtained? 46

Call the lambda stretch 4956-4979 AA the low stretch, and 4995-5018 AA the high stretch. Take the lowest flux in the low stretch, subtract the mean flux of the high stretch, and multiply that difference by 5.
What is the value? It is -19.5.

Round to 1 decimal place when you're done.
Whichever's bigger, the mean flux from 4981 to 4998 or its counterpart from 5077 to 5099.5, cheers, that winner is 11.6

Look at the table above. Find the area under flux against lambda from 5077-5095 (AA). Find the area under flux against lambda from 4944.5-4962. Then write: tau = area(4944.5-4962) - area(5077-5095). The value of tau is 22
